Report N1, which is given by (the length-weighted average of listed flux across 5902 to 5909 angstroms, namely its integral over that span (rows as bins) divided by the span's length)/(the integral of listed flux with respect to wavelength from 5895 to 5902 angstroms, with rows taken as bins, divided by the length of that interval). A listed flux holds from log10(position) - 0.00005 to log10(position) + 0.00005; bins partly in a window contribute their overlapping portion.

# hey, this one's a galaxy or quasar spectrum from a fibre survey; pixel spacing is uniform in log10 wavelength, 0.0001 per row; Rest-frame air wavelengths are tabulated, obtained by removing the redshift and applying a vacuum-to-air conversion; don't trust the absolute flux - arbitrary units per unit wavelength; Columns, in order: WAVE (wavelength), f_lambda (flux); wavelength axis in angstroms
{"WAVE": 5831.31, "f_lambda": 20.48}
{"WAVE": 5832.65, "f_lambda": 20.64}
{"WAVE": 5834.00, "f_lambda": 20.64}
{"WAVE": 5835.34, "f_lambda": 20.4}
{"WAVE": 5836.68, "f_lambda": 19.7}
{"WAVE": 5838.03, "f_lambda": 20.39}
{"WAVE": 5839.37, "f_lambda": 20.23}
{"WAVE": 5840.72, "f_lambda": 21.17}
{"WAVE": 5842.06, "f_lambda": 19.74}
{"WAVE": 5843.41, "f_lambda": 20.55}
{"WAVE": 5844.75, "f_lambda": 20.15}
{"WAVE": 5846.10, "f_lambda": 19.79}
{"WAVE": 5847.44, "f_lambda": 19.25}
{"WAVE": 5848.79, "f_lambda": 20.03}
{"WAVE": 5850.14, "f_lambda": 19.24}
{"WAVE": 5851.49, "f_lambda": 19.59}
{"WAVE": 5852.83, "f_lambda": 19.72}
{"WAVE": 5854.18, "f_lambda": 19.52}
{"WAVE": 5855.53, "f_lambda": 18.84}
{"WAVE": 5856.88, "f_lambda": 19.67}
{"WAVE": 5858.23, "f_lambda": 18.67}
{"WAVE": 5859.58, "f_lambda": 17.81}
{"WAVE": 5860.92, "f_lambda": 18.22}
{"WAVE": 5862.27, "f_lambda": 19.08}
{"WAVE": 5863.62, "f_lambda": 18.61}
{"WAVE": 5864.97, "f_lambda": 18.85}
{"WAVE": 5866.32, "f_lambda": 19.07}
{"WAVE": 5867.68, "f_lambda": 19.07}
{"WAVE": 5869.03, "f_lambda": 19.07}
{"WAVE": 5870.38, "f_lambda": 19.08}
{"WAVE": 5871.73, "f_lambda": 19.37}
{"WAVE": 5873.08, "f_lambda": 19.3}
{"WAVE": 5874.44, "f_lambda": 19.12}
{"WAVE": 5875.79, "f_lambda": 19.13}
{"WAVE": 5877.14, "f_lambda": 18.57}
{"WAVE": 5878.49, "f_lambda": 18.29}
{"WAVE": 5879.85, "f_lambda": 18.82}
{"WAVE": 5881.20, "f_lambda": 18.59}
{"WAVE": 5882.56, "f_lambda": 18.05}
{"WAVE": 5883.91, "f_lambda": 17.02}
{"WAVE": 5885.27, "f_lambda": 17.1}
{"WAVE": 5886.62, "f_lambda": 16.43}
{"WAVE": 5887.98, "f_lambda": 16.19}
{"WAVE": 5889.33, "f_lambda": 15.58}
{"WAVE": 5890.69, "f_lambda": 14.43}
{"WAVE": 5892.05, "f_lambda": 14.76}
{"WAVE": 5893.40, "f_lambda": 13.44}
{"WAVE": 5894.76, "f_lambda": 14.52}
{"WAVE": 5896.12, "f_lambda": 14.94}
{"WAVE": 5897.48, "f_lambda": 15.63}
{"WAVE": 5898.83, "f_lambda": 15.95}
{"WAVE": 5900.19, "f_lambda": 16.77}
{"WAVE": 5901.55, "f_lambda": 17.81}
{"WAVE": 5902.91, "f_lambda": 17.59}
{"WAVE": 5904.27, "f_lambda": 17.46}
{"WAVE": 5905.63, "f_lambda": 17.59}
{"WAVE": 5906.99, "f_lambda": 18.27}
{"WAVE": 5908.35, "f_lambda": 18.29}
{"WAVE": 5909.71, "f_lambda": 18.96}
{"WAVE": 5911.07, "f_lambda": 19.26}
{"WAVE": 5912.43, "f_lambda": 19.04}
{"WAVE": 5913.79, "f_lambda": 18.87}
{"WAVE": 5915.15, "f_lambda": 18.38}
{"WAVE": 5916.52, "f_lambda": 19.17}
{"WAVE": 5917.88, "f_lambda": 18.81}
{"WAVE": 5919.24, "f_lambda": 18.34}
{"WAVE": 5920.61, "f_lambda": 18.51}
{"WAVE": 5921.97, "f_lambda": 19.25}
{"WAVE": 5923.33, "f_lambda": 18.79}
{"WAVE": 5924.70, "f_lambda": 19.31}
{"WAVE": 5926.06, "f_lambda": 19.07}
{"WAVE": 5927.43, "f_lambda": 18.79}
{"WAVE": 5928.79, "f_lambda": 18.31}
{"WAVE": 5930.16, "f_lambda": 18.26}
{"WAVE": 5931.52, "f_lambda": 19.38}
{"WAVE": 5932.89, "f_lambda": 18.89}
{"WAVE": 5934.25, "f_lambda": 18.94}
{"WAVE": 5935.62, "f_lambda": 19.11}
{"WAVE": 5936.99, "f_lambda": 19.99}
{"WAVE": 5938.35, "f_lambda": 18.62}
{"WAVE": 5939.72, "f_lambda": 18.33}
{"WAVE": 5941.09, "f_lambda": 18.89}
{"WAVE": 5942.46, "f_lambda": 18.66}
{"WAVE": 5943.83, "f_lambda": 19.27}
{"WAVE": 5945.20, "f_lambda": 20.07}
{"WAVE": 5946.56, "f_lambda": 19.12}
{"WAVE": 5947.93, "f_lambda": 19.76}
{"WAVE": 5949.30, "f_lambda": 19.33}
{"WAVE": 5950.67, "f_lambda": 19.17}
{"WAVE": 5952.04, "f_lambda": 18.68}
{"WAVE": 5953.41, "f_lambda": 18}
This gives 1.11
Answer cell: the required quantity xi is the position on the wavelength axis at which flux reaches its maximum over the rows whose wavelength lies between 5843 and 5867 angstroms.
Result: 5843.41 angstroms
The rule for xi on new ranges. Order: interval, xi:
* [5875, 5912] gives 5911.07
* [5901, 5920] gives 5911.07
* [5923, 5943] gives 5936.99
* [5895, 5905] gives 5901.55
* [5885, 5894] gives 5885.27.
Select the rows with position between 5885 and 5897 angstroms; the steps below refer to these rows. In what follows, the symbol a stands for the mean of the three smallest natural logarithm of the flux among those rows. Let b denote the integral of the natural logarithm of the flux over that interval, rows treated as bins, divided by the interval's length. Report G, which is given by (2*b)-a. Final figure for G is 2.79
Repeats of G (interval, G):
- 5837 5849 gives 3.03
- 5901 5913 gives 2.94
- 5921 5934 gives 2.97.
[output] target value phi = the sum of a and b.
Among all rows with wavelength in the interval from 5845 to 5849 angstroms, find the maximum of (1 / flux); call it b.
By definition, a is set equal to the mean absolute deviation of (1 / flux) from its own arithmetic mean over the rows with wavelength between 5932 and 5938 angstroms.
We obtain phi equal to 0.053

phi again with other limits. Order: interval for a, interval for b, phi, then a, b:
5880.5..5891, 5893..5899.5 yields 0.078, 0.0037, 0.074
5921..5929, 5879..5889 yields 0.063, 0.0008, 0.062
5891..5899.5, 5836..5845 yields 0.054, 0.0029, 0.051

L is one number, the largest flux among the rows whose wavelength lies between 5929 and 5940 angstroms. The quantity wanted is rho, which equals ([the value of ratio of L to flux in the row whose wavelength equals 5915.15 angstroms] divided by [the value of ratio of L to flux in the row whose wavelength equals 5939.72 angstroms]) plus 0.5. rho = 1.50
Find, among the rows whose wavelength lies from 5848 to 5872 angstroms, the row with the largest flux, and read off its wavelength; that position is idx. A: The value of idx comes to 5848.79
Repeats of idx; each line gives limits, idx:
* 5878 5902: 5879.85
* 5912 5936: 5931.52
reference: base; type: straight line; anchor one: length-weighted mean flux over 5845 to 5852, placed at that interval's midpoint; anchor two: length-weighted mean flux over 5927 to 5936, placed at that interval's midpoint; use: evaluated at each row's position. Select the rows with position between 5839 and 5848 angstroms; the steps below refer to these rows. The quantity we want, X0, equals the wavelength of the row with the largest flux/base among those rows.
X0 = 5840.72 angstroms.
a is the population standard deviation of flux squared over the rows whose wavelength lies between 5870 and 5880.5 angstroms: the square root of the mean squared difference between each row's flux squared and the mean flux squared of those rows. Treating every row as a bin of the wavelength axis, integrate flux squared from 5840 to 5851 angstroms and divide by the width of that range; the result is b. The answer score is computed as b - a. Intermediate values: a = 13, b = 399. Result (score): 386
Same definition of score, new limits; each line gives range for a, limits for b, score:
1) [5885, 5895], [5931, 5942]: 326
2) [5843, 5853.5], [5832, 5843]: 398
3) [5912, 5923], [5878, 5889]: 294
